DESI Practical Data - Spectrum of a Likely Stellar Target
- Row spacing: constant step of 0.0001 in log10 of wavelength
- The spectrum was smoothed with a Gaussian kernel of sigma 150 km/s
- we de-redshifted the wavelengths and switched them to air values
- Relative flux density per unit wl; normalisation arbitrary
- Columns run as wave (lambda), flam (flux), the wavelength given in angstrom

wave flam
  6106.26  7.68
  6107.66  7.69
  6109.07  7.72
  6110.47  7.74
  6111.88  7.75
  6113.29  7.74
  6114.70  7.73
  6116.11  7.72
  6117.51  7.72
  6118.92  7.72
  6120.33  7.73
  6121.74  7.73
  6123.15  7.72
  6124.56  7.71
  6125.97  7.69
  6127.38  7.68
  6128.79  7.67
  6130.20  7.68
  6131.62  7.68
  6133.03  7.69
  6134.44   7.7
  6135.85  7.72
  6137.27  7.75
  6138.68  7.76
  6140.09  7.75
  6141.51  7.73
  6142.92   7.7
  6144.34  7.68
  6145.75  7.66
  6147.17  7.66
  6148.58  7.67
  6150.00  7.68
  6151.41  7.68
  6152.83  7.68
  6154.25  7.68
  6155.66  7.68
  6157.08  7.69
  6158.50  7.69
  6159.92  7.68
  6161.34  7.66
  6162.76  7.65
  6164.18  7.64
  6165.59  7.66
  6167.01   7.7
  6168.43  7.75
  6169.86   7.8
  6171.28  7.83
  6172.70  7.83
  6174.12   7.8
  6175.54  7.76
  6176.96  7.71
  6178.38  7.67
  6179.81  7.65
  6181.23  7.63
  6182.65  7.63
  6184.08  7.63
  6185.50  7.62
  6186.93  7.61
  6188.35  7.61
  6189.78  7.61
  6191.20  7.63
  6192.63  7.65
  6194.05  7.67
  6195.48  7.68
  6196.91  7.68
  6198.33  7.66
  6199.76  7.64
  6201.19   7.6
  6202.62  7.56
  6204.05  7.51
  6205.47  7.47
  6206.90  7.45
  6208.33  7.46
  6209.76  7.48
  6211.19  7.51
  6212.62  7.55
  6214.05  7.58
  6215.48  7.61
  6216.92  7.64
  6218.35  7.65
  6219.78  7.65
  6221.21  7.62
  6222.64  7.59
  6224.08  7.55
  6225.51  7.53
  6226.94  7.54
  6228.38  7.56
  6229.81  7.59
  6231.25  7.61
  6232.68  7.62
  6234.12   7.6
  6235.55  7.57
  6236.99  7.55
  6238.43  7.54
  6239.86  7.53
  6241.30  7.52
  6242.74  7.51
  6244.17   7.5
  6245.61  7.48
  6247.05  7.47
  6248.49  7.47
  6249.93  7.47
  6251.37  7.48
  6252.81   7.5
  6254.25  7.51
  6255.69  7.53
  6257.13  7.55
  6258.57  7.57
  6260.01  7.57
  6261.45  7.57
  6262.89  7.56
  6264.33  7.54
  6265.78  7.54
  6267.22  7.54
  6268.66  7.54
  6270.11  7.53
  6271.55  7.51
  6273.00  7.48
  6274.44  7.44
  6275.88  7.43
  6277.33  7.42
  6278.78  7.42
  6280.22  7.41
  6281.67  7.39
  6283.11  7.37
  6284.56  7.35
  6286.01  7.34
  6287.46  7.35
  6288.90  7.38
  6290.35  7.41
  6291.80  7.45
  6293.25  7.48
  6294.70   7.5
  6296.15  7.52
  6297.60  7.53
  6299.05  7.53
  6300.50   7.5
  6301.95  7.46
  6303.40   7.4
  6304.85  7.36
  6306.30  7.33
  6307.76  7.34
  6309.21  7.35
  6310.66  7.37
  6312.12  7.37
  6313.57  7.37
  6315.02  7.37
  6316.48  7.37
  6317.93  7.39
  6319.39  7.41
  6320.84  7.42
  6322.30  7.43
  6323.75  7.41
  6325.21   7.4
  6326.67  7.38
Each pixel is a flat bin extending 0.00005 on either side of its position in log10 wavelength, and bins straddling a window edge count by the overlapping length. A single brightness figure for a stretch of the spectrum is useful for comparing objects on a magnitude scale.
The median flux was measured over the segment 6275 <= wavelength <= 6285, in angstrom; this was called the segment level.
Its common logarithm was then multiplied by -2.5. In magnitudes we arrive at -2.17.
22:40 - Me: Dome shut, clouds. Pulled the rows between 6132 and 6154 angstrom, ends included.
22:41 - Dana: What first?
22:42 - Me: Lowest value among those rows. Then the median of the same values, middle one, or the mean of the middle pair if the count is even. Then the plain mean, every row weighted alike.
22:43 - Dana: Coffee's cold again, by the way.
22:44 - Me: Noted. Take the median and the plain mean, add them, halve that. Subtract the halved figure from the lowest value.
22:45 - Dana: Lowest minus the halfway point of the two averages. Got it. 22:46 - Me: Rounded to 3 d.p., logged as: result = -0.035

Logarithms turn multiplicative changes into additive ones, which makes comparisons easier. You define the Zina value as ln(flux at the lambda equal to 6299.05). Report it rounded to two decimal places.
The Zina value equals 2.02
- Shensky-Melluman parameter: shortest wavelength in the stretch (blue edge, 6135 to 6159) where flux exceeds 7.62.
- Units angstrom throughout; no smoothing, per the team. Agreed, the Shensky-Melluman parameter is 6135.85 angstrom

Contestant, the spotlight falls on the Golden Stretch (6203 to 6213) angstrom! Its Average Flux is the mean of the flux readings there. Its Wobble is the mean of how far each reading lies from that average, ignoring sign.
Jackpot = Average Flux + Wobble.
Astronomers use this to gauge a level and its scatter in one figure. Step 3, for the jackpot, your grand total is 7.52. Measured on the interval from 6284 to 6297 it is 7.48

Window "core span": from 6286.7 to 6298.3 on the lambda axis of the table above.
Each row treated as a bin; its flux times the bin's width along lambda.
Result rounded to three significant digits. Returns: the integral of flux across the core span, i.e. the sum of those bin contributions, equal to 86.4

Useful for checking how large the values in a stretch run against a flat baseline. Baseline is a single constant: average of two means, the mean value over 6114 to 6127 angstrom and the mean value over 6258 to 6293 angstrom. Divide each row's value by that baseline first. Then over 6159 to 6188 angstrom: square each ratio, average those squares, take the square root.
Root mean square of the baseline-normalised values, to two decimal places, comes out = 1.01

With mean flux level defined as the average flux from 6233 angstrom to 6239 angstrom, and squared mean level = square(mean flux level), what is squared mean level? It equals 57.2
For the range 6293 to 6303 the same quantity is 56.3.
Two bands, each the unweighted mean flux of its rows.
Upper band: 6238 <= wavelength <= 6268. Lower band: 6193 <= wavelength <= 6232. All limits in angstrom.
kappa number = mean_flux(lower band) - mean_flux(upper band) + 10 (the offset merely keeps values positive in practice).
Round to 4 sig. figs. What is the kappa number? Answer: 10.06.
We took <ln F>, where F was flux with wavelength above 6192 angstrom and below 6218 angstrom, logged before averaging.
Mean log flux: 2.03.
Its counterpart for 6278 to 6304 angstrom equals 2.01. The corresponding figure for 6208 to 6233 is 2.02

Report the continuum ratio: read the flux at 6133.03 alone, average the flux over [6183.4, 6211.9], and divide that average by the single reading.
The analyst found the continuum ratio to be 0.99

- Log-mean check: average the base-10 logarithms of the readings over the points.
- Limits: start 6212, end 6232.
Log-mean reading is 0.880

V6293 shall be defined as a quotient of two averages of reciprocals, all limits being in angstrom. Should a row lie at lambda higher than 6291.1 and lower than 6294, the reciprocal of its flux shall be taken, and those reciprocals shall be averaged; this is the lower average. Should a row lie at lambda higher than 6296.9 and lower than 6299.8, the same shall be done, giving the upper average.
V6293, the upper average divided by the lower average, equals 0.99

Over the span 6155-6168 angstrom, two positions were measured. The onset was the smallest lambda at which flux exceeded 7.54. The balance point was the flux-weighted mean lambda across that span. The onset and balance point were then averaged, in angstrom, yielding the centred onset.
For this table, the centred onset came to 6158.5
